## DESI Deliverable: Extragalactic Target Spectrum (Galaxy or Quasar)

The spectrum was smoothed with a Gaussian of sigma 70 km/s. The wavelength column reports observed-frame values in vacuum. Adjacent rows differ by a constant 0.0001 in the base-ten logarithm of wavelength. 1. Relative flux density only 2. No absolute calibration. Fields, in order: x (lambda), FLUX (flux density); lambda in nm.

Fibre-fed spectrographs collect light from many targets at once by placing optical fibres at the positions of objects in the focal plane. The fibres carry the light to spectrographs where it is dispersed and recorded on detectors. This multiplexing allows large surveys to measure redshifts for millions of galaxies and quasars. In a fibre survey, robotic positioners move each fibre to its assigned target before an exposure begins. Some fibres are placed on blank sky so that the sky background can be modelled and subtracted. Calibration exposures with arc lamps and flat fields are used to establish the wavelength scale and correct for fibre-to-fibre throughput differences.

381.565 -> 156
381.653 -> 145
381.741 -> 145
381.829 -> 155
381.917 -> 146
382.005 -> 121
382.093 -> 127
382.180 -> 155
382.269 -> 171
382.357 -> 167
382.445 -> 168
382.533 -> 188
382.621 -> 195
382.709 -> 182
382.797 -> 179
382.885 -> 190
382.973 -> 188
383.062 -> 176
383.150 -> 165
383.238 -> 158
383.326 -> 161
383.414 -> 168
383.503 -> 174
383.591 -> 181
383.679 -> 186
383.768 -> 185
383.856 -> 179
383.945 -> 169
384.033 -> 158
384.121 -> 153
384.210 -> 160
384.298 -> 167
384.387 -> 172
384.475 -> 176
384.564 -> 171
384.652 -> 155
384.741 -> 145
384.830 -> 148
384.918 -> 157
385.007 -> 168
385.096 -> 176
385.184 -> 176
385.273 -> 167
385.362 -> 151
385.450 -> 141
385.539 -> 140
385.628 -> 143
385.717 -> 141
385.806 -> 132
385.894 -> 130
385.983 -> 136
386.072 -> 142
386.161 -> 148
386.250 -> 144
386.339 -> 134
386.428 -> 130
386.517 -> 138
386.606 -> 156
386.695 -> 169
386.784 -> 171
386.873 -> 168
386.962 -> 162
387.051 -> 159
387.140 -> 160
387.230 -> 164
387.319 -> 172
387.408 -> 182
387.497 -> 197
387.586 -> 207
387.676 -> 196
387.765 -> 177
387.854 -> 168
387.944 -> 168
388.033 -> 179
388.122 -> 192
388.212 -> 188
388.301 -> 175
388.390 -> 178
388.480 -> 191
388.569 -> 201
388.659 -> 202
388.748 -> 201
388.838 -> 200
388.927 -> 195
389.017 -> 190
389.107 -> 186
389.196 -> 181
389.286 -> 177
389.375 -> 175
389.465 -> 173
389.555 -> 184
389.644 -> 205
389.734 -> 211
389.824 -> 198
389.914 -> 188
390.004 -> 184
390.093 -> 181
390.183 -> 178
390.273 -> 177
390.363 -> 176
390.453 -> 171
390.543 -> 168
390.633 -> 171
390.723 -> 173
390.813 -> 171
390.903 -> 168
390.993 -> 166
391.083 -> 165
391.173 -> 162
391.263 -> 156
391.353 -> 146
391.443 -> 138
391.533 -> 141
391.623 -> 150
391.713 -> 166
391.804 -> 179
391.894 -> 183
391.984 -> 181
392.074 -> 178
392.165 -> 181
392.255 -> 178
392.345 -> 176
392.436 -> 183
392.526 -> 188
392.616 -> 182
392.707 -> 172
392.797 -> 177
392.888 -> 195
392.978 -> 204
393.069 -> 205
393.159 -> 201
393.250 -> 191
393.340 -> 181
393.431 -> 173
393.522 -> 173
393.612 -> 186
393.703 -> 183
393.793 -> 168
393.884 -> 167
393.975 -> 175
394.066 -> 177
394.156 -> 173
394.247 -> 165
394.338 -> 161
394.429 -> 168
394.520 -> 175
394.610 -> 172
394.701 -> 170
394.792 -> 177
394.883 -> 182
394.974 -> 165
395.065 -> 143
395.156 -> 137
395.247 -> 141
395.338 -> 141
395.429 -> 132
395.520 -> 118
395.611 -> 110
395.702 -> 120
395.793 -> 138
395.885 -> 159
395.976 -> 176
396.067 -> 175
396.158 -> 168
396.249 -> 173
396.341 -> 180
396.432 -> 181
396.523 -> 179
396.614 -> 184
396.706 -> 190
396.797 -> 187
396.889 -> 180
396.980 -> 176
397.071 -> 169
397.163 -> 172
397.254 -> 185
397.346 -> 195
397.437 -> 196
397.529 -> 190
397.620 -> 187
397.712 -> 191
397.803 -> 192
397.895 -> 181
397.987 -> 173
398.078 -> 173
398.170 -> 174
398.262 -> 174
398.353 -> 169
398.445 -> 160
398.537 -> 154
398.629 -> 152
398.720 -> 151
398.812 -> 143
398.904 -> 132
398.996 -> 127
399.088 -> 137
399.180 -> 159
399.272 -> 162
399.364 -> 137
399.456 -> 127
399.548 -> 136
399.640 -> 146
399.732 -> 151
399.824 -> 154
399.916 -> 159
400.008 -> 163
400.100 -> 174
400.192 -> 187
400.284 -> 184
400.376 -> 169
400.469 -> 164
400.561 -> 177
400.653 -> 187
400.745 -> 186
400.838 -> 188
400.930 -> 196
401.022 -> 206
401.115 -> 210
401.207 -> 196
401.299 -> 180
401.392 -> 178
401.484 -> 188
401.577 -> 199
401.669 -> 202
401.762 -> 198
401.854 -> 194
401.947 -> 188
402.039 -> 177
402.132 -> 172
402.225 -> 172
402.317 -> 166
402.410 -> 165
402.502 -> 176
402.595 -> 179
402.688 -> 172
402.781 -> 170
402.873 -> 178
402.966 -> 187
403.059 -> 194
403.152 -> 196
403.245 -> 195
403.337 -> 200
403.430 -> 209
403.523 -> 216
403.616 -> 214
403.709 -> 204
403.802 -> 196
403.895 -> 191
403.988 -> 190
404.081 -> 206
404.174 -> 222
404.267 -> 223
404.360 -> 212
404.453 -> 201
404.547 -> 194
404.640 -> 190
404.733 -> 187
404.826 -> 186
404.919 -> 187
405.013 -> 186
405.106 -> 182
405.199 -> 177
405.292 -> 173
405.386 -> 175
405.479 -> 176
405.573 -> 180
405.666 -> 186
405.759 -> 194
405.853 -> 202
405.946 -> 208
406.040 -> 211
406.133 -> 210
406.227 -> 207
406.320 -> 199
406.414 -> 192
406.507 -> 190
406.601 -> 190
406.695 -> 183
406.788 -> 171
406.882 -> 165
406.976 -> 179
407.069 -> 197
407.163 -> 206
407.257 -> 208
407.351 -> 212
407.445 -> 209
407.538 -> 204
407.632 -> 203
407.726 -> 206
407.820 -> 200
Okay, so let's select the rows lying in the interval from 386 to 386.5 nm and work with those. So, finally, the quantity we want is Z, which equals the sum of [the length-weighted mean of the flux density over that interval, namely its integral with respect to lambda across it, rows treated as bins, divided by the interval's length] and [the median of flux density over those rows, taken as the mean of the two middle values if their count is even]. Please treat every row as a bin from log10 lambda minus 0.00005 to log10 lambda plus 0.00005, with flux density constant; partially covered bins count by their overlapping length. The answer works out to 281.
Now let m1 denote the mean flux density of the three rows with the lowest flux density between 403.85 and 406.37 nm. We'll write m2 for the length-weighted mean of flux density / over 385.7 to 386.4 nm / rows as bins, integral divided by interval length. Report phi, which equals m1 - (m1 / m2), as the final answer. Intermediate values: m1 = 175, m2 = 138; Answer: 173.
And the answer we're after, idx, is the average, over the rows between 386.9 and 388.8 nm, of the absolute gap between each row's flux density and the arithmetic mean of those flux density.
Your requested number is 13.2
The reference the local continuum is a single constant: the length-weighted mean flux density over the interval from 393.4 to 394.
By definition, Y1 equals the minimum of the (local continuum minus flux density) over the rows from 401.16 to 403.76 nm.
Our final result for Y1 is -41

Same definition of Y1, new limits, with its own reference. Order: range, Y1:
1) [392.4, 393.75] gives -30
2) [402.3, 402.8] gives -4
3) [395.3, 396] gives -1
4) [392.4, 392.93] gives -20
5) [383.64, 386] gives -11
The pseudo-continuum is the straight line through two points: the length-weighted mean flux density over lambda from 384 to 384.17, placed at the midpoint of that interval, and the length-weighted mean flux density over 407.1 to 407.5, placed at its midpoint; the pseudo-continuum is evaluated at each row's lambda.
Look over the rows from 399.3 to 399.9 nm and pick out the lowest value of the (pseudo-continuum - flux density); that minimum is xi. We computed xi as 37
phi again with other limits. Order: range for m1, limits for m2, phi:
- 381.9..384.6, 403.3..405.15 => 131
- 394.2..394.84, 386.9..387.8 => 164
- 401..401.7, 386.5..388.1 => 181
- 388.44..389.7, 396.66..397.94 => 174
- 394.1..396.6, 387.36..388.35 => 115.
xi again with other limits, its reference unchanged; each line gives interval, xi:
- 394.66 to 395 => -2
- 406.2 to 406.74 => -1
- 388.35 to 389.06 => -36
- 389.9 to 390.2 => -19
